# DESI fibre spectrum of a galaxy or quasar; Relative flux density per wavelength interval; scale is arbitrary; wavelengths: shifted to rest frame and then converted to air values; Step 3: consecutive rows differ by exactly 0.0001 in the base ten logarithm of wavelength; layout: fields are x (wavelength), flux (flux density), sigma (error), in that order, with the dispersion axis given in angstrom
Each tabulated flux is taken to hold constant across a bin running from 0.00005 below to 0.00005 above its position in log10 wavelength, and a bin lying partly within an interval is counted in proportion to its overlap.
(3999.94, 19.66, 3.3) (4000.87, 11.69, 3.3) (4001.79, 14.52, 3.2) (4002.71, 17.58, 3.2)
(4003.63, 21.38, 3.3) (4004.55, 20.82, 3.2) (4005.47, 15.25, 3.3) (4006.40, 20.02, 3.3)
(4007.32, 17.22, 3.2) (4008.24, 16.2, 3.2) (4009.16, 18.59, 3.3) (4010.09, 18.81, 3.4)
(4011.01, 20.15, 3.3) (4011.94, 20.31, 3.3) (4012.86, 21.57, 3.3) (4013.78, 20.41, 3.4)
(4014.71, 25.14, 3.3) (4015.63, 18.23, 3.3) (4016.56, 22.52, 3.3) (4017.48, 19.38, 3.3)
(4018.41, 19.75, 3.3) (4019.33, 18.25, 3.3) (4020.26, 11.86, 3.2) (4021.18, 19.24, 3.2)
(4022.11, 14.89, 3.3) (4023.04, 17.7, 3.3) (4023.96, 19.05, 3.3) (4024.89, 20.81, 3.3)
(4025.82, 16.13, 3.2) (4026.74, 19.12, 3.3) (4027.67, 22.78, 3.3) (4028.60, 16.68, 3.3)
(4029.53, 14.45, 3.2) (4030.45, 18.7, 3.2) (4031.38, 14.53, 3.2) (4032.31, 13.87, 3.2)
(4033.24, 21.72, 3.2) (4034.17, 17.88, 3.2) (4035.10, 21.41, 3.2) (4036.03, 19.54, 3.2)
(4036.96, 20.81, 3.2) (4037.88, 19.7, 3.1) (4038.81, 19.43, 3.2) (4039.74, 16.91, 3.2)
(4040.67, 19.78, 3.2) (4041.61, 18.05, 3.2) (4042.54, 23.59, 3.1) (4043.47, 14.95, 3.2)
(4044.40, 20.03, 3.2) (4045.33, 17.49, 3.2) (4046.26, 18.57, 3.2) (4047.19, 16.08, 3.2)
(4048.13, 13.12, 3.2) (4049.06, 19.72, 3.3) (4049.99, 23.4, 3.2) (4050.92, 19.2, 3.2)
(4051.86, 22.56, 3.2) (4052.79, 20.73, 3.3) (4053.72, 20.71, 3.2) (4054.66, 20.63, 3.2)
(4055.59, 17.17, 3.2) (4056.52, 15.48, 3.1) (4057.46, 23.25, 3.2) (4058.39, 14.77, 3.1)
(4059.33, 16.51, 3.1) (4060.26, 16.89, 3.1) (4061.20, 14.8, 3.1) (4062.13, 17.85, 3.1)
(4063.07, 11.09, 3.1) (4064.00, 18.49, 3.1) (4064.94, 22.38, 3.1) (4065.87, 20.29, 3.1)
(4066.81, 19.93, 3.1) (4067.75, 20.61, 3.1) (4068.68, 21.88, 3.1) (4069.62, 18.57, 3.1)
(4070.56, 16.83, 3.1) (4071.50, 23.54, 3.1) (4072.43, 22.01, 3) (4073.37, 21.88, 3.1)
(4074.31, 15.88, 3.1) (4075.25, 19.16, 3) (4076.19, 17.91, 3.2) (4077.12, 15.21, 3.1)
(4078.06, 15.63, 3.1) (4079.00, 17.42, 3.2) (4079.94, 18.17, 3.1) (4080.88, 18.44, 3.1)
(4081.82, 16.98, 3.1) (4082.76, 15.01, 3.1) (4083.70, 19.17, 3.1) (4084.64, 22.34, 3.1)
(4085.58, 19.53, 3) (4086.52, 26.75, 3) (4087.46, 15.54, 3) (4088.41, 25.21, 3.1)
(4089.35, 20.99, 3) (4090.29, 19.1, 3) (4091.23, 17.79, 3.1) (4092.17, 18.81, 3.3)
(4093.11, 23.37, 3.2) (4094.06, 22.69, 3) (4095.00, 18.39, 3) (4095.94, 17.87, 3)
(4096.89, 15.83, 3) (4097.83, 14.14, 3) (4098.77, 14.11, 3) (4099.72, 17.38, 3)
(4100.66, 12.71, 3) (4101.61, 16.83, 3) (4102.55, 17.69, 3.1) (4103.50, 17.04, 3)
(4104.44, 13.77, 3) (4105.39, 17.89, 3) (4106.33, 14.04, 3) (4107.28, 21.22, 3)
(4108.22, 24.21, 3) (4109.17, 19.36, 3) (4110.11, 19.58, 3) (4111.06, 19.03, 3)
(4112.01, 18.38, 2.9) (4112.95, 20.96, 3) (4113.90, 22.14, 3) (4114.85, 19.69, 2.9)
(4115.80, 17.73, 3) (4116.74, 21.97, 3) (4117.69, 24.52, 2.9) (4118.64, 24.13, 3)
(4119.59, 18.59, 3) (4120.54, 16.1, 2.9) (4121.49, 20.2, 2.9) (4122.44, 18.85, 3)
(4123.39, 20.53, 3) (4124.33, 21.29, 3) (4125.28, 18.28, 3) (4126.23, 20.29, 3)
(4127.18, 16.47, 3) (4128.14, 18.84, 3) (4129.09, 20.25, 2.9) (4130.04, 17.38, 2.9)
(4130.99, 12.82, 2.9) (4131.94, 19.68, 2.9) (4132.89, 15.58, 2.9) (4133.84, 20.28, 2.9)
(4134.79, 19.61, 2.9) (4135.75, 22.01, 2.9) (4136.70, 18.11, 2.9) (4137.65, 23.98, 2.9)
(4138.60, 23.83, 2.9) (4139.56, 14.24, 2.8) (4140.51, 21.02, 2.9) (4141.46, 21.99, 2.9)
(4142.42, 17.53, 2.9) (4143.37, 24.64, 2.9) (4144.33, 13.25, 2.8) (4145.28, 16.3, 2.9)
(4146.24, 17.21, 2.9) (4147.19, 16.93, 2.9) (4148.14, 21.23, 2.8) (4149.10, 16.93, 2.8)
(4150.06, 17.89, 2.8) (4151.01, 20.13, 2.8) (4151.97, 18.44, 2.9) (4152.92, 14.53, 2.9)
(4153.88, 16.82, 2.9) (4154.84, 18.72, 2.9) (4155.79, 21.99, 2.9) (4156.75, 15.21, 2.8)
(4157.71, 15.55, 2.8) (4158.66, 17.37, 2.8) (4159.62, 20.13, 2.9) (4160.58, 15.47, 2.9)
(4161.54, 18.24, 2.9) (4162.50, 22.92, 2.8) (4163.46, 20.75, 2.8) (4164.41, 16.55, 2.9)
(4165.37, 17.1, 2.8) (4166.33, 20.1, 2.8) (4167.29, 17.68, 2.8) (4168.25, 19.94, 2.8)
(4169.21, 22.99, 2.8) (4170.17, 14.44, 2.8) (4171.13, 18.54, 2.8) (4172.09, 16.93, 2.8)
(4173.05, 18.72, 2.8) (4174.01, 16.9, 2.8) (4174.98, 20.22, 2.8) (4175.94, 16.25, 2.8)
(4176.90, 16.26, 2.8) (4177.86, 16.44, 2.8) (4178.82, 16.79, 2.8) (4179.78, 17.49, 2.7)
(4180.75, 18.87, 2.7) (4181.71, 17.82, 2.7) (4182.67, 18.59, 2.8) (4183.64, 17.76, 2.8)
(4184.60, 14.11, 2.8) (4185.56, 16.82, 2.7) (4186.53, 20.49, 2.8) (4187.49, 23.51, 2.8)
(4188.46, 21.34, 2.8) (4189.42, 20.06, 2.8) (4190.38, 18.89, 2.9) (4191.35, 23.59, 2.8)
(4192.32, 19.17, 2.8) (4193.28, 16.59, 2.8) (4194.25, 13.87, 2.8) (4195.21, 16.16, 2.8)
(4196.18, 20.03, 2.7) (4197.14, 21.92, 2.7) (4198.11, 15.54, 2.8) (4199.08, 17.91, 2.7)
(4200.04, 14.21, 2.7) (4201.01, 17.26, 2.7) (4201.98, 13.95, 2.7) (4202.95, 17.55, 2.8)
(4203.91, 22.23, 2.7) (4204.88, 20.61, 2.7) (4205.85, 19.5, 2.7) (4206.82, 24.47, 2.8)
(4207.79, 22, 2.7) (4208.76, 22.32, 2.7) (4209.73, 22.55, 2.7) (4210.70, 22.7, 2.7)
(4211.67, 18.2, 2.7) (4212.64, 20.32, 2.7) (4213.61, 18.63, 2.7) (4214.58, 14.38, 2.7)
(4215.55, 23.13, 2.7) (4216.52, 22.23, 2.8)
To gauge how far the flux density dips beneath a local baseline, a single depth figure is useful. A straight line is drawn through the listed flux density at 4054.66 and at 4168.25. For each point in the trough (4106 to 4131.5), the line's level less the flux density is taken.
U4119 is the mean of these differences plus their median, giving 1.4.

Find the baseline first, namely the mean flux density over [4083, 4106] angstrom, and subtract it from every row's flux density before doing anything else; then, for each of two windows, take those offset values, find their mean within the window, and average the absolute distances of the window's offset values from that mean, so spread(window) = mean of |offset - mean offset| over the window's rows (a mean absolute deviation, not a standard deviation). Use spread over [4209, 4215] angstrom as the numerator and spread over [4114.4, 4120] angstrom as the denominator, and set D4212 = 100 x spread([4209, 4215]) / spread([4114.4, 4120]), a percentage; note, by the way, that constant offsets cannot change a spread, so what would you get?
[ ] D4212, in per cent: 98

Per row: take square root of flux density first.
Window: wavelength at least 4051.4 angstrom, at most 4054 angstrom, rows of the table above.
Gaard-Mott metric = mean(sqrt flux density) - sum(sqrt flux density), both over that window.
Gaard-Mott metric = -9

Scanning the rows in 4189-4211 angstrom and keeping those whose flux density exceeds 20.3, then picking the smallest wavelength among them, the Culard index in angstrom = 4191.35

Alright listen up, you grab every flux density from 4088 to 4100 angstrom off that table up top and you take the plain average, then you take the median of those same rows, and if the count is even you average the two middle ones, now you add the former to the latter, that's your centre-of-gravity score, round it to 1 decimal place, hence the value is 37.3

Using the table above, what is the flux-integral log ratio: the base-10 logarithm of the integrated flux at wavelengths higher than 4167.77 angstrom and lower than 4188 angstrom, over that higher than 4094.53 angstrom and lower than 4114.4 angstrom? 0.016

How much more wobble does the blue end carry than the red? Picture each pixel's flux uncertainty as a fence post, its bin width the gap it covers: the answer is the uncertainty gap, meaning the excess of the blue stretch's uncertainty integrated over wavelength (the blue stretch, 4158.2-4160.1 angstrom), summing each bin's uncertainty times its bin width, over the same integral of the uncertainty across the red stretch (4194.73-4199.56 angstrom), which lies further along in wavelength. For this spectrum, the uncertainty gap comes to -7.8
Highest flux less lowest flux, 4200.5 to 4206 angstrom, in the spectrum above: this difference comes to 8.3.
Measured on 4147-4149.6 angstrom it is 4.3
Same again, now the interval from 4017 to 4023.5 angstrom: 7.9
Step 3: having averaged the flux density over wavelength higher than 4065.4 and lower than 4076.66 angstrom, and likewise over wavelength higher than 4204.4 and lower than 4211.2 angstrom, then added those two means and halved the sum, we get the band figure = 20.9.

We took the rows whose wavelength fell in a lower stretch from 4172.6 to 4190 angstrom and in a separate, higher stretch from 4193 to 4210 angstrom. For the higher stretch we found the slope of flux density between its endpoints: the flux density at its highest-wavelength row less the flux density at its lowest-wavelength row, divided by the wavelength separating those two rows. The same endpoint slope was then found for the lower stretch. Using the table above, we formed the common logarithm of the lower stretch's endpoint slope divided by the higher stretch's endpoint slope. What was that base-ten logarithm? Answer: -0.65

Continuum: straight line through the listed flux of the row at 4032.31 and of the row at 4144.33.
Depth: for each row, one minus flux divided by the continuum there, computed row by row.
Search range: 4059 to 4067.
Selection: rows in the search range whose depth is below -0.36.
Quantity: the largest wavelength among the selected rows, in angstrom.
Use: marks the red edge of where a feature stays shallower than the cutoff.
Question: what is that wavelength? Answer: 4066.81 angstrom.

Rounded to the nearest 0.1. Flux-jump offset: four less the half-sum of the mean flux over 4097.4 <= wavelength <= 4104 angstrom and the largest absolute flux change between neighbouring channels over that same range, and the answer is -6.2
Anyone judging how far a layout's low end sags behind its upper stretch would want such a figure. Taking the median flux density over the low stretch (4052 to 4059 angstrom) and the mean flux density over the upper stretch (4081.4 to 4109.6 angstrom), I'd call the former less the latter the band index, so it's 2.1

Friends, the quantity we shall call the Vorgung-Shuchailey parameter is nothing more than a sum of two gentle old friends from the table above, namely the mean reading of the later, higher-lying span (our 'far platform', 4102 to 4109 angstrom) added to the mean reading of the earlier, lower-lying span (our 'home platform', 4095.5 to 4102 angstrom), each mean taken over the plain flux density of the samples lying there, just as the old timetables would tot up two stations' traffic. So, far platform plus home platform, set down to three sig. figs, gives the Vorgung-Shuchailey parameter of 33.5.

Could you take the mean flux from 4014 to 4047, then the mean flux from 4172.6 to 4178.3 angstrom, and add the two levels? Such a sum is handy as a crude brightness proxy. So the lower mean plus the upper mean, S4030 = 36.1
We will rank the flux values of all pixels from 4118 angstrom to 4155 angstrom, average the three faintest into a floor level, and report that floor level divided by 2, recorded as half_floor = 6.72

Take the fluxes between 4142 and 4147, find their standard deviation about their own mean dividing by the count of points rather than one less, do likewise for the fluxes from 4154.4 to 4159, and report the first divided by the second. 1.5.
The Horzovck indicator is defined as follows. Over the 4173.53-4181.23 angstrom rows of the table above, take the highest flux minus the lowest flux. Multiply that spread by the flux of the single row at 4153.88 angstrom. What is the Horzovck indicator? 67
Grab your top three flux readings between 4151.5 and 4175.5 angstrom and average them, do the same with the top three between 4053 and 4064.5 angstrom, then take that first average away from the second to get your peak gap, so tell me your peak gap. -1.1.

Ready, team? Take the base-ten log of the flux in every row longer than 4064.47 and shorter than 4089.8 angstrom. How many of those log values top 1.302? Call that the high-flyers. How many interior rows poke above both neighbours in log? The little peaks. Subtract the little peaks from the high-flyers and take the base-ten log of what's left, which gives 0.60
